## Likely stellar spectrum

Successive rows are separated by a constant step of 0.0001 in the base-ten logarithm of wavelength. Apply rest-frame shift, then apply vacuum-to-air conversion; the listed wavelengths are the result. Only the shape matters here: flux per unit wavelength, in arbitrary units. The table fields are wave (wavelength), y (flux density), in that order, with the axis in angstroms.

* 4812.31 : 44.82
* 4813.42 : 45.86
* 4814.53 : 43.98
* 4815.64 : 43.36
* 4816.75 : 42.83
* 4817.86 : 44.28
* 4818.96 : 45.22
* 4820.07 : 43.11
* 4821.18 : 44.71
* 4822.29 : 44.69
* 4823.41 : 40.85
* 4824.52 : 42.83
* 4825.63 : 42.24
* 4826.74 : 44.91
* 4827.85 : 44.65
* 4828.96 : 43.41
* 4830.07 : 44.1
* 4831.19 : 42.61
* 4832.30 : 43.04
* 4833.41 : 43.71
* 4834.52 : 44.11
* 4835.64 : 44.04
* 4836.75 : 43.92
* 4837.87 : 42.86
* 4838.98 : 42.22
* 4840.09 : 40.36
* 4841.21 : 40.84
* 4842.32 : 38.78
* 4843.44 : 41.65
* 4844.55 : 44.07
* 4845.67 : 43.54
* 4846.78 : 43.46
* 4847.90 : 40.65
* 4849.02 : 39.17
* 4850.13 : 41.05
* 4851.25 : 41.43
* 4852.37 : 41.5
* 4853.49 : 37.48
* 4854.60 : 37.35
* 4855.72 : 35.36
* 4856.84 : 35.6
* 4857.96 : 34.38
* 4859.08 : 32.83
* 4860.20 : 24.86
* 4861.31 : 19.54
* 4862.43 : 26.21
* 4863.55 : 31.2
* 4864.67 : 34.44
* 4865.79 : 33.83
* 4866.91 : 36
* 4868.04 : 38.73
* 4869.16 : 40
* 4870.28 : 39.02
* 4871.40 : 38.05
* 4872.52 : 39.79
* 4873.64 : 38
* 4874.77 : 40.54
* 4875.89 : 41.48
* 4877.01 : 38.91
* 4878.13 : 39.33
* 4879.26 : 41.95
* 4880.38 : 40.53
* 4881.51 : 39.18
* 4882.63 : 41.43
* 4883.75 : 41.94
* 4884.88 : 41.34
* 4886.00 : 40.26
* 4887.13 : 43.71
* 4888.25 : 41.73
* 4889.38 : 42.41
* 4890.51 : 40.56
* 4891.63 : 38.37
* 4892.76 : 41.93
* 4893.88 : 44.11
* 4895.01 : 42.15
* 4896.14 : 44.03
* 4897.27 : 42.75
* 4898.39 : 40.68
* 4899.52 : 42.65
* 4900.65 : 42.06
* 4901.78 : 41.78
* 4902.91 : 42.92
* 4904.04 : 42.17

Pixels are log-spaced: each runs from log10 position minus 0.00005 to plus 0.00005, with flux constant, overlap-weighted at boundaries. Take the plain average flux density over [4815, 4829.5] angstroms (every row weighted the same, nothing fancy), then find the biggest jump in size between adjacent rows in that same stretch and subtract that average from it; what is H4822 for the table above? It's -39.8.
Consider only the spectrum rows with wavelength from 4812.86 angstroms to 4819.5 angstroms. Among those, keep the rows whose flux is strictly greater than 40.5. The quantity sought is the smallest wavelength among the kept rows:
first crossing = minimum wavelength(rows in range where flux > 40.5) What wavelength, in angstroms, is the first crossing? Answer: 4813.42 angstroms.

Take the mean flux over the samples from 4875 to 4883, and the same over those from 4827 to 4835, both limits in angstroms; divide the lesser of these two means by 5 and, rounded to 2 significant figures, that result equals 8.1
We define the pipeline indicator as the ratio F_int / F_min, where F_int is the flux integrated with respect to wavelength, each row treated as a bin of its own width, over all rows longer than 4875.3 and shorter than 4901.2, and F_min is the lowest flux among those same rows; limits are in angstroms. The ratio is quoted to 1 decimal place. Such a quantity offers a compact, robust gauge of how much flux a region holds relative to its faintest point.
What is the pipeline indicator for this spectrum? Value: 28.0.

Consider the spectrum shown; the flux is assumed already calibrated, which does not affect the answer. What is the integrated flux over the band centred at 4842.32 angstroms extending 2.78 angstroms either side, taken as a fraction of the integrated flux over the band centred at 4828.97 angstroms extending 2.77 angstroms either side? 0.94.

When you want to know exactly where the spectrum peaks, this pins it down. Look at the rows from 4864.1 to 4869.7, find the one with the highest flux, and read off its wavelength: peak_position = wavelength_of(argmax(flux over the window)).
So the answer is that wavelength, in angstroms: 4869.16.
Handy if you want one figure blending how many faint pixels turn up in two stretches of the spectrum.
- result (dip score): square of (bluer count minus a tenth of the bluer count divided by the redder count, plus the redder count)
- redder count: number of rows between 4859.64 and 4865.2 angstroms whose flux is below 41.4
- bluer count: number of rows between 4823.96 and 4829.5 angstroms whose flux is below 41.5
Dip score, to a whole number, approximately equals 25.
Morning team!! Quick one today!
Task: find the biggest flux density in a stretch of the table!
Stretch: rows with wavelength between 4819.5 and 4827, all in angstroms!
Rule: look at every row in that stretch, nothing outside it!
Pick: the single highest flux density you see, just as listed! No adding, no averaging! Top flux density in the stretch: 44.91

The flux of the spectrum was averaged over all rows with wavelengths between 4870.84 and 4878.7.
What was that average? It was 39.4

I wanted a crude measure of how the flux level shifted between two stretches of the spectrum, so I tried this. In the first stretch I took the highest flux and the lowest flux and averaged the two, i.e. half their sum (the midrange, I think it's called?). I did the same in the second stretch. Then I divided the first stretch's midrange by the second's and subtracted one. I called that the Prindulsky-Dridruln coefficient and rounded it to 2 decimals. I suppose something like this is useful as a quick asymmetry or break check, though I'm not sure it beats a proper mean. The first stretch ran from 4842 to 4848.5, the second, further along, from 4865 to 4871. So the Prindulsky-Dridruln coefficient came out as 0.12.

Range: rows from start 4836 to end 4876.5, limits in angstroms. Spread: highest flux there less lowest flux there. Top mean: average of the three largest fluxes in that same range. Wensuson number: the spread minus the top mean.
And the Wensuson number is -19.3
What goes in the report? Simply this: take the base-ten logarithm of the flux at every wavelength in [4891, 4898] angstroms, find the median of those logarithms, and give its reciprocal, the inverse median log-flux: 0.614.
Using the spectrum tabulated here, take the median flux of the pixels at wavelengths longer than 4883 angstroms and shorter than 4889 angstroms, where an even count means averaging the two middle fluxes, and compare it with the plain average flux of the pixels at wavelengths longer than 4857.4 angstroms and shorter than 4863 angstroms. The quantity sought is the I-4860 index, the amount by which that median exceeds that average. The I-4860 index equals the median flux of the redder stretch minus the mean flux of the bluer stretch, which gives 14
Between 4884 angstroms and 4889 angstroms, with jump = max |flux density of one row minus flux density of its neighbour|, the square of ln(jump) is 1.5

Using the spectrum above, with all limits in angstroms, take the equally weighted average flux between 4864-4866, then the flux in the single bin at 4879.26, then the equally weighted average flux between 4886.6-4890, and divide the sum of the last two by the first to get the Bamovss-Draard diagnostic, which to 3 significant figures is 2.48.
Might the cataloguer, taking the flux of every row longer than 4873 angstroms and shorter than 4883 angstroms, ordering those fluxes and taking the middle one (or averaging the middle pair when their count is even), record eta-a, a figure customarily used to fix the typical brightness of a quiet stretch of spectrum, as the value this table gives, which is 41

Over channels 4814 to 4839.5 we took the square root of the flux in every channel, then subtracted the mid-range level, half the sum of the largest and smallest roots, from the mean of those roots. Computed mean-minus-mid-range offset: 0.041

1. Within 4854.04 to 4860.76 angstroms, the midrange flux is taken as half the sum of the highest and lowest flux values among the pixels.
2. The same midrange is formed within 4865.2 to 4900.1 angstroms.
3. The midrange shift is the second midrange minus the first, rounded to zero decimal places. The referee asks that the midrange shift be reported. 8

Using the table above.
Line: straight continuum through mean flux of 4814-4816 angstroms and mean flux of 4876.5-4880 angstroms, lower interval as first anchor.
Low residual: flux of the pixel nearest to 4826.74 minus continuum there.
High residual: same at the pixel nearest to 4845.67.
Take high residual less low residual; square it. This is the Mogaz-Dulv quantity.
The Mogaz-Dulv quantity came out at 0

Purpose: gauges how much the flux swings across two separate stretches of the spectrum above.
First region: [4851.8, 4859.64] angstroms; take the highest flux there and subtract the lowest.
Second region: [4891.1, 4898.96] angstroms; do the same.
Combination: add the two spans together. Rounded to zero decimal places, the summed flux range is 14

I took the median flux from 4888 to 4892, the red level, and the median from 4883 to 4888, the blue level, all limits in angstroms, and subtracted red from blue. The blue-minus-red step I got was 0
